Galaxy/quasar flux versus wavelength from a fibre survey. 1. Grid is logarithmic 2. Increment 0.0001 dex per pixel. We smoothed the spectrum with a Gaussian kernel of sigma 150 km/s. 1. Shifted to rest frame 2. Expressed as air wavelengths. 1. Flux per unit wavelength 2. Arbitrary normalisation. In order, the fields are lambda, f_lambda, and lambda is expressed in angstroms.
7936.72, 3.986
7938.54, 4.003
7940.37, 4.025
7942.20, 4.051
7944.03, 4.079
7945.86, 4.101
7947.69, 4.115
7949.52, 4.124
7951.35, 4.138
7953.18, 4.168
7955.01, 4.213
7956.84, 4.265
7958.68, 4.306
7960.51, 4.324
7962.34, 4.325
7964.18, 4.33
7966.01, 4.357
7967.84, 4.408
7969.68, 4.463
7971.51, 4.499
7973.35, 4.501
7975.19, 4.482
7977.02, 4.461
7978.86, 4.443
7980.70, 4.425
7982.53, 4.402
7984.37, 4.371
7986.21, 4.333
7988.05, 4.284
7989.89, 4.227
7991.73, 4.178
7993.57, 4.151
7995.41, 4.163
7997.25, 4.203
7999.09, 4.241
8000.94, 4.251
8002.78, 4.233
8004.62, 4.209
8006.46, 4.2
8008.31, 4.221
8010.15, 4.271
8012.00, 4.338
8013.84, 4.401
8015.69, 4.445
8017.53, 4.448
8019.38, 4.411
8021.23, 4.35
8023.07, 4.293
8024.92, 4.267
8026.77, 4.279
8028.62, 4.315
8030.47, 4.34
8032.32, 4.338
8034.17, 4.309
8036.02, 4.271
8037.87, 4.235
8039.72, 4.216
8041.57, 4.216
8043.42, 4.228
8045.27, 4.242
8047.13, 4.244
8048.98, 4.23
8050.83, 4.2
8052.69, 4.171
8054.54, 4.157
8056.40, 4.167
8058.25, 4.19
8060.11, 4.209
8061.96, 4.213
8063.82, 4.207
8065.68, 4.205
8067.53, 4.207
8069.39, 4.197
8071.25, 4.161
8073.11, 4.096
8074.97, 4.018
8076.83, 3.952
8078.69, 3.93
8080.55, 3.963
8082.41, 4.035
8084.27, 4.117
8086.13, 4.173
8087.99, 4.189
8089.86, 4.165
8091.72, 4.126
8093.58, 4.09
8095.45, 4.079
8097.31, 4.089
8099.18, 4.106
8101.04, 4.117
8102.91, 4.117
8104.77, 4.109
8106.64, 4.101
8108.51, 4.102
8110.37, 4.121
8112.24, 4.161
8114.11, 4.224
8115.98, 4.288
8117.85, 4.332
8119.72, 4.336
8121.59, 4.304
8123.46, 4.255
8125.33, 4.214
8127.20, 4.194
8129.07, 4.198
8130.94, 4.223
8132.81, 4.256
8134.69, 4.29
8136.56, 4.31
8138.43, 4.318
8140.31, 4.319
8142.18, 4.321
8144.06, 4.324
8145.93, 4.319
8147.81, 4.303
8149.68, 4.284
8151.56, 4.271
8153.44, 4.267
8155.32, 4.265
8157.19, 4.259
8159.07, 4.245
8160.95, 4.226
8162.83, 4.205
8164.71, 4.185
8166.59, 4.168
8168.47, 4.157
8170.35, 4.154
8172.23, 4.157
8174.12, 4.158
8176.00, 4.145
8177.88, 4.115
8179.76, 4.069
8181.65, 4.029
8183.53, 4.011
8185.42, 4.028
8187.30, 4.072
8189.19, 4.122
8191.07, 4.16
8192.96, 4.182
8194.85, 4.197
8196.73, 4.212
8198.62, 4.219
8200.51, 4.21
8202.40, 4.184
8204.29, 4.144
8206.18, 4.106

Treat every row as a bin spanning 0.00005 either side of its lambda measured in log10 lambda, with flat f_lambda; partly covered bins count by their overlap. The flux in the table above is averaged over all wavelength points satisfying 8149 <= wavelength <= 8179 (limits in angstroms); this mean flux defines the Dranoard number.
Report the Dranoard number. 4.20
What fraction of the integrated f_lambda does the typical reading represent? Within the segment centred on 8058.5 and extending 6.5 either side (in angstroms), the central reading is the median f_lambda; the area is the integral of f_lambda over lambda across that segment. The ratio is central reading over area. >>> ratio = 0.0770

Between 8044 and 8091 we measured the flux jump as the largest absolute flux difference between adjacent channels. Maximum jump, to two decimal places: 0.08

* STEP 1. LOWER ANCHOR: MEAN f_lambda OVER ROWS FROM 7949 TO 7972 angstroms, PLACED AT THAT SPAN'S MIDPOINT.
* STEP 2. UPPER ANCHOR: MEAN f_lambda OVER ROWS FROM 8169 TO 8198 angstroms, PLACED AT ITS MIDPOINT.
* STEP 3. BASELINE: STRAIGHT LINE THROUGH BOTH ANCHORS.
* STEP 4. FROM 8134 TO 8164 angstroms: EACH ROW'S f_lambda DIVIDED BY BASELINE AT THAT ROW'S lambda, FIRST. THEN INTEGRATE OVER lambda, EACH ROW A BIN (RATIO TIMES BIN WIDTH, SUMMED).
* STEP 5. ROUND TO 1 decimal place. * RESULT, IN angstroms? 31.0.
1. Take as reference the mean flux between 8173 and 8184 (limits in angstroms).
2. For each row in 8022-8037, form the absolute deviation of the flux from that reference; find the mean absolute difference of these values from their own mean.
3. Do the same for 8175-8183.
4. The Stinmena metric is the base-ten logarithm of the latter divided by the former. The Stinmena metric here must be -0.14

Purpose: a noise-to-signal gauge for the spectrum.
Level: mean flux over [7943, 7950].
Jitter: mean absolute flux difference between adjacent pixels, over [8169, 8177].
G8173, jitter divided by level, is 0.0014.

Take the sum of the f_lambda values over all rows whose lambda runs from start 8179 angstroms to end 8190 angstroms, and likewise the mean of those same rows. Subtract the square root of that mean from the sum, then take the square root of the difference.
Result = 4.72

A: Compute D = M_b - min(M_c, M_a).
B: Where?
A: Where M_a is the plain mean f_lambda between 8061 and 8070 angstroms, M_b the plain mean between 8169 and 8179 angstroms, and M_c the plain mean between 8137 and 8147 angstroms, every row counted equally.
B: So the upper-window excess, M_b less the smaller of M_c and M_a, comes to -0.06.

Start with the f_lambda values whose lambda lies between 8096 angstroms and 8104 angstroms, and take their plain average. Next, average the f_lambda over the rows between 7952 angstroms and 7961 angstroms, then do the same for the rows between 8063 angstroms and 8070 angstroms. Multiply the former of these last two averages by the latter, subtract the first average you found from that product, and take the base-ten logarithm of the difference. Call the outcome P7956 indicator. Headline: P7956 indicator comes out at 1.139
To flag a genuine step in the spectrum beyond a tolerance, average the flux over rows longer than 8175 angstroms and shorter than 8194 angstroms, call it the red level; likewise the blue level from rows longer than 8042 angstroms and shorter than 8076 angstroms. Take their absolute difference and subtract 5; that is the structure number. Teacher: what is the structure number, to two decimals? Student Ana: -4.91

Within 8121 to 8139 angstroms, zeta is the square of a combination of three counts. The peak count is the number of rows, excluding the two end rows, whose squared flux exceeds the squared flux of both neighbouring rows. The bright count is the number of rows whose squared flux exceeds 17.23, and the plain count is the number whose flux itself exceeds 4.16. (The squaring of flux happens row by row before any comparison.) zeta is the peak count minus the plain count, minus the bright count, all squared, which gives 400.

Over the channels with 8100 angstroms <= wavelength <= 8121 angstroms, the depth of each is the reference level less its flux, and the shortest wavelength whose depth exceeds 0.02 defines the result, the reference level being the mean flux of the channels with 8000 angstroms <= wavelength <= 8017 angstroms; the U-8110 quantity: 8101.04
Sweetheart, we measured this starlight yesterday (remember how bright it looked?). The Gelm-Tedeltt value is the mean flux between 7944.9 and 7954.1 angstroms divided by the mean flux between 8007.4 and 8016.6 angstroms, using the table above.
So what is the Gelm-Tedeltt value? 0.95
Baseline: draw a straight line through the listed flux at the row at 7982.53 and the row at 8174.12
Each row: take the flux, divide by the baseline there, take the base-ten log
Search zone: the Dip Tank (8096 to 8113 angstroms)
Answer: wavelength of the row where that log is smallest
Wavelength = 8097.31 angstroms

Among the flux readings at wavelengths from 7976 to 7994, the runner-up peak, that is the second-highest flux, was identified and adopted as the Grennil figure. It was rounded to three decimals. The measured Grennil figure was 4.443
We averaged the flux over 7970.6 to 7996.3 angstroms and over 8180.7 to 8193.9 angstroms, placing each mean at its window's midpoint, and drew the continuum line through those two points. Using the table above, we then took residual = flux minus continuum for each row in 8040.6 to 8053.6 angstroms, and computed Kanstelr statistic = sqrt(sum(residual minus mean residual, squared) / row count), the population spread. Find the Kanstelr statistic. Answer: 0.021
